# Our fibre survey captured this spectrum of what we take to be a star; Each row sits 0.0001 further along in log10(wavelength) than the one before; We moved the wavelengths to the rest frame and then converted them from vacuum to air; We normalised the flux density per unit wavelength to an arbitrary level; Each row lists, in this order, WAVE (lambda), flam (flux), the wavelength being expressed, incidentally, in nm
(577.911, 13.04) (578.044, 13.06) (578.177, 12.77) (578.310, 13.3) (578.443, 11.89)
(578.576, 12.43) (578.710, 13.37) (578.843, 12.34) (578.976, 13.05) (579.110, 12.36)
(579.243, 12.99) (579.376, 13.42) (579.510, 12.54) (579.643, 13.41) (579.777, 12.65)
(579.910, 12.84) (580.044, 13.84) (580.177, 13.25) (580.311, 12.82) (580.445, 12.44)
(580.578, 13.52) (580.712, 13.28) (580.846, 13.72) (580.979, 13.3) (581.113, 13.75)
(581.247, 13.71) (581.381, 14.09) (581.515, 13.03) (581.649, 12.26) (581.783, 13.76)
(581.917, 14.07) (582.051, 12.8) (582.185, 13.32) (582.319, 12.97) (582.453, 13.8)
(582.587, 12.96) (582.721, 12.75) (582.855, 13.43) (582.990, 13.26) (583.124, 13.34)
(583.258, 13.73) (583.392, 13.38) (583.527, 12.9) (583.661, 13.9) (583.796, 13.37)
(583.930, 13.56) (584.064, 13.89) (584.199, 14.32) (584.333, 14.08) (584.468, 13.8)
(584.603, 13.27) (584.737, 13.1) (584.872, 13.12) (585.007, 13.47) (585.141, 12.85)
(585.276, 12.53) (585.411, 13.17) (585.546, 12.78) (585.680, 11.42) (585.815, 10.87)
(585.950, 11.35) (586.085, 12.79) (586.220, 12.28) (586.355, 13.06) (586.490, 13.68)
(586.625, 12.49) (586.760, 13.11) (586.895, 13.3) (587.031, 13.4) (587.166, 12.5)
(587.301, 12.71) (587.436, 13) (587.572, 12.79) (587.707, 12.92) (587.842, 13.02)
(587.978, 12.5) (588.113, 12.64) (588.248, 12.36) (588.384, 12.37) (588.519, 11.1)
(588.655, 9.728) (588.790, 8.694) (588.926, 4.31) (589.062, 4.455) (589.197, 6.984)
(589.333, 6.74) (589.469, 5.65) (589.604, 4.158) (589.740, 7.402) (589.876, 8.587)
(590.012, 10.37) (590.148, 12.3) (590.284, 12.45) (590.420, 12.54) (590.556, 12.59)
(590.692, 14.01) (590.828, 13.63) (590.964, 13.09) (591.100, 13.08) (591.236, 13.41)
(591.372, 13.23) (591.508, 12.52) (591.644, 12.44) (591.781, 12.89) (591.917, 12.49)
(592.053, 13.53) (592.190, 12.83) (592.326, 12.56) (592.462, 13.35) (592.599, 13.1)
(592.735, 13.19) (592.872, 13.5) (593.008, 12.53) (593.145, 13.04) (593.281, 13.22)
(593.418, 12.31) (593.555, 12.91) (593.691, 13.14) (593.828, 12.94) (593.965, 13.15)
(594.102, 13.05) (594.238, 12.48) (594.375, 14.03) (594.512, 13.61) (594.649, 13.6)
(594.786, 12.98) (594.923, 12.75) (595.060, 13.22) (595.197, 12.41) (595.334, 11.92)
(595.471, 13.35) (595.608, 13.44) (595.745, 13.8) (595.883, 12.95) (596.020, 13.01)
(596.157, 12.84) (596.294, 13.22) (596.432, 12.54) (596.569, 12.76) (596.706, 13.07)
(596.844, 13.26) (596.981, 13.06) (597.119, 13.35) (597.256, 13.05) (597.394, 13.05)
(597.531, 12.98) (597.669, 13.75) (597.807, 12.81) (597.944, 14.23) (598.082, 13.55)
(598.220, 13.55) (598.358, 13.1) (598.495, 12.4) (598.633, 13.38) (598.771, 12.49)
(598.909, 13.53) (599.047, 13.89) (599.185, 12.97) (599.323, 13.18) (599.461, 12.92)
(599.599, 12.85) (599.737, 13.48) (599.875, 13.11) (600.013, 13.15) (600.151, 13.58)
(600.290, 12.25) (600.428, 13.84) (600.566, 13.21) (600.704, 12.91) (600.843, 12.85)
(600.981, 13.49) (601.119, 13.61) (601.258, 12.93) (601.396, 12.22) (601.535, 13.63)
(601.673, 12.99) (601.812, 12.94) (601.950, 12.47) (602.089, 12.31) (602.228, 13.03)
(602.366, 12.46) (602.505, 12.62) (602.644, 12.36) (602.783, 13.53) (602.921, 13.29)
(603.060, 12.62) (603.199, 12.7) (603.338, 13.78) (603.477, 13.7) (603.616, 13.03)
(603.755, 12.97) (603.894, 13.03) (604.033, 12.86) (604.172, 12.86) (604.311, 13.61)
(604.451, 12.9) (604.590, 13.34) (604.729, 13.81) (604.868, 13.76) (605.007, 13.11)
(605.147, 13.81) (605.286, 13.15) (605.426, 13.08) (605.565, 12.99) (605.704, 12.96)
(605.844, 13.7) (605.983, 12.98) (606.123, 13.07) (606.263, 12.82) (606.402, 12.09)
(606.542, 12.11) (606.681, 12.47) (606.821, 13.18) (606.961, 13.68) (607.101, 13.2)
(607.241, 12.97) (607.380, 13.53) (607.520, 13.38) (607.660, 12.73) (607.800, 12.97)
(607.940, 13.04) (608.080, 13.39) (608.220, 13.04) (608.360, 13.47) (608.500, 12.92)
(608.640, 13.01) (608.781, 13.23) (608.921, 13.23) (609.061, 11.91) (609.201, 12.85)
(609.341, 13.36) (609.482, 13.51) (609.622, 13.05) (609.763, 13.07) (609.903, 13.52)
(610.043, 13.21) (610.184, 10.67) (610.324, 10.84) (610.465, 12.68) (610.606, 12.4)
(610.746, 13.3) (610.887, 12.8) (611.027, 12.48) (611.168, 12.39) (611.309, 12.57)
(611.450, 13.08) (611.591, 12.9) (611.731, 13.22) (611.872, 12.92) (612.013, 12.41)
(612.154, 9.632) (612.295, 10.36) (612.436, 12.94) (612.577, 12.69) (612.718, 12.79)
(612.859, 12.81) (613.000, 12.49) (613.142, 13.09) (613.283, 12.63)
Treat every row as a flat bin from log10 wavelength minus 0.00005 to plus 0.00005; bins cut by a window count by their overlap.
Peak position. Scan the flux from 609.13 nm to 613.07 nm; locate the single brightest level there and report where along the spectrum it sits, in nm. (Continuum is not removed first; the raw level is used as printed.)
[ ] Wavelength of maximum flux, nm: 609.903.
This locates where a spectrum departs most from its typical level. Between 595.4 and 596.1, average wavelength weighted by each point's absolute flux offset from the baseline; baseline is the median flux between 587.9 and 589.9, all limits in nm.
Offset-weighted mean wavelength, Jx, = 595.74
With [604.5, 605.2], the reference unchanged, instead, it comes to 604.87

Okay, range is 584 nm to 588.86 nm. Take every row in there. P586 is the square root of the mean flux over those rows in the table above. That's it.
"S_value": 3.55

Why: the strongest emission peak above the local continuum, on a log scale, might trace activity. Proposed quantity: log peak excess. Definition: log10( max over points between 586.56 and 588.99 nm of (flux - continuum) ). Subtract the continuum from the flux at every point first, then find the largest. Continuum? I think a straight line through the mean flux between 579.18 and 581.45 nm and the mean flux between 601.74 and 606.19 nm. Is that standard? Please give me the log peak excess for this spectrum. -0.74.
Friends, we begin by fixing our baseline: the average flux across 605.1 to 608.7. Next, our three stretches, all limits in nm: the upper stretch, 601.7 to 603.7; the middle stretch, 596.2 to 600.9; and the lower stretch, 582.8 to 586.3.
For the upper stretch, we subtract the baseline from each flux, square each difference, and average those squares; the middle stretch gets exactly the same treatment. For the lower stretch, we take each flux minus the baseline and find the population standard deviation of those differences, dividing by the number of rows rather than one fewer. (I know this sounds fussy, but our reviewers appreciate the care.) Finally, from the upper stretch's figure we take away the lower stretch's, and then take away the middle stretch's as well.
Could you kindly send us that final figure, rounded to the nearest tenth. -0.8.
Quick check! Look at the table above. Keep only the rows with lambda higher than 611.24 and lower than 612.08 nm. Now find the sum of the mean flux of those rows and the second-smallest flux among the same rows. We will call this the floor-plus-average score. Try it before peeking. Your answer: 25.4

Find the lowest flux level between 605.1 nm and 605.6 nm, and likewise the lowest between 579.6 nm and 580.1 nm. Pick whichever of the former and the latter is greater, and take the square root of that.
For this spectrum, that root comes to 3.60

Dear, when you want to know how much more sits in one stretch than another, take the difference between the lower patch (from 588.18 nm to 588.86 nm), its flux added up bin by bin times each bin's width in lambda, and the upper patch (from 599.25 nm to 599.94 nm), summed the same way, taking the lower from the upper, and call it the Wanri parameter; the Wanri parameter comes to 1.7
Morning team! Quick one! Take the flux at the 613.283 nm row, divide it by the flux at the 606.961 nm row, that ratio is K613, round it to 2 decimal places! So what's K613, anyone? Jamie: 0.92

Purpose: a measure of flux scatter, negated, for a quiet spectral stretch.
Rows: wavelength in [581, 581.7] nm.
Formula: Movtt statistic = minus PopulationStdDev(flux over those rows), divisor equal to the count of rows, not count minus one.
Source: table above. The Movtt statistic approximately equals -0.65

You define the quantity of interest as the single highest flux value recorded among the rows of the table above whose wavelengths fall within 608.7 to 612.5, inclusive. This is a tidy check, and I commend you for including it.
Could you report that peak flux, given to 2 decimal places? 13.52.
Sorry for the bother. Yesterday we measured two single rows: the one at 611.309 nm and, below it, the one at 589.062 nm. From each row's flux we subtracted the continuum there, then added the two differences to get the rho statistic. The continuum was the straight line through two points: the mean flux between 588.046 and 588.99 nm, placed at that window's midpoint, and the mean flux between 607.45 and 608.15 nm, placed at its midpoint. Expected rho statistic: -6.9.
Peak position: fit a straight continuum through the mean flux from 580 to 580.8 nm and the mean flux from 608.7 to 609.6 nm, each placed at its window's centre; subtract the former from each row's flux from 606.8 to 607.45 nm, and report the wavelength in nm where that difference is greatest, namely 606.961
